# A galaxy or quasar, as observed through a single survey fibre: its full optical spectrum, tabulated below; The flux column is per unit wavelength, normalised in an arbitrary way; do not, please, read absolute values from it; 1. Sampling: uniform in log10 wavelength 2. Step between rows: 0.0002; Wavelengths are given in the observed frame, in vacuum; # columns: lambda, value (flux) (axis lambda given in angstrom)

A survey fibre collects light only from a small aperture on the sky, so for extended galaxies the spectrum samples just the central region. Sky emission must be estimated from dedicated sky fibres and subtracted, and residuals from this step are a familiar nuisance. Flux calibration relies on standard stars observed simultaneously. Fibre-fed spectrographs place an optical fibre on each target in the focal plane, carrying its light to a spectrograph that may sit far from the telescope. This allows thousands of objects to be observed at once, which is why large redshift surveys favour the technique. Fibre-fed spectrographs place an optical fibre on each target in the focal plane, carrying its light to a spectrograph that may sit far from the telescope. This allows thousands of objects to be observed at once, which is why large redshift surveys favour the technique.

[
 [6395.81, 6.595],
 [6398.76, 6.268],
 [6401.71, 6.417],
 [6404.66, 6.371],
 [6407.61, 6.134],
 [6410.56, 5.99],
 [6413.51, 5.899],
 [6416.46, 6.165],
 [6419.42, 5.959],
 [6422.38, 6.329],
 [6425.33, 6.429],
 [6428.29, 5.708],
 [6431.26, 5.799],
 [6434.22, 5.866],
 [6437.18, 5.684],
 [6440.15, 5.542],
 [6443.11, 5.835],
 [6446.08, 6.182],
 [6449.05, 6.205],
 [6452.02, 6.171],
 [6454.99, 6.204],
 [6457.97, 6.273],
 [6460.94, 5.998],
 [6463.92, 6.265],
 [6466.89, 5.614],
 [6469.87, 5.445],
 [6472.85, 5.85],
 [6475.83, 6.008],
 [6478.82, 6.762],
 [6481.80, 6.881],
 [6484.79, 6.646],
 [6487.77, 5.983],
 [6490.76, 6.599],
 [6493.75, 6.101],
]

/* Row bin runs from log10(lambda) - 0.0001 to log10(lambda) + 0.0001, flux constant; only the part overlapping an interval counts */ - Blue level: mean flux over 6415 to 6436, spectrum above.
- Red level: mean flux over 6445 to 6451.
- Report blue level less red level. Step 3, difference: -0.2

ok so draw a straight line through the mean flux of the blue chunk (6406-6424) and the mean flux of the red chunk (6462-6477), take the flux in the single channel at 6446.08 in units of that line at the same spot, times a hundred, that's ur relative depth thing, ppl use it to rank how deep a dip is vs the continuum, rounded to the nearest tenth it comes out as 104.0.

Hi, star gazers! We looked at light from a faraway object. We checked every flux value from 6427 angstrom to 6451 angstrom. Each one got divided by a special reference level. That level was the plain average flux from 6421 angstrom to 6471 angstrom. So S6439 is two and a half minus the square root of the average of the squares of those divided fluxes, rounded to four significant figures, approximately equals 1.520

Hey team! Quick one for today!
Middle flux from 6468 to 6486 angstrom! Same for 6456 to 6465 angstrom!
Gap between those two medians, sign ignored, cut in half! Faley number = 0.03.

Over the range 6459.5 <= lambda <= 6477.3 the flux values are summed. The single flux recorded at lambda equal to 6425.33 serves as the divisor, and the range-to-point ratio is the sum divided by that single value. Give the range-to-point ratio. 5.47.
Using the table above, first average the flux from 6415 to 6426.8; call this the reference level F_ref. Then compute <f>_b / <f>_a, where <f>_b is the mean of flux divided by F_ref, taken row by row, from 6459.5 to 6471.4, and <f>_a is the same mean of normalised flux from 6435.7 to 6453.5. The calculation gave 0.982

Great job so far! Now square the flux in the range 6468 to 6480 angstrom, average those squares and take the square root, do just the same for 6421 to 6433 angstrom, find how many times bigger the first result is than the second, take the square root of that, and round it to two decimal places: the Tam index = 1.00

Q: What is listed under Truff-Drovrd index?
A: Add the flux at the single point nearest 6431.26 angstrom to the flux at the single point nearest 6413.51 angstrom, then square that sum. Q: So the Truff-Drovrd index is 136.8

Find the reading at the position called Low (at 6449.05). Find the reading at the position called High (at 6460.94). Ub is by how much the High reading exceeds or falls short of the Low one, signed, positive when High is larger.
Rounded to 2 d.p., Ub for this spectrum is -0.21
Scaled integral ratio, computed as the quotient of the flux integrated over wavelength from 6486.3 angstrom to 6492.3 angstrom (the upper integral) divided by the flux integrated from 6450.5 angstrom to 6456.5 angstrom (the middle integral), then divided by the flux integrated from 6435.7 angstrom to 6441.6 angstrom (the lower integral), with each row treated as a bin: 0.031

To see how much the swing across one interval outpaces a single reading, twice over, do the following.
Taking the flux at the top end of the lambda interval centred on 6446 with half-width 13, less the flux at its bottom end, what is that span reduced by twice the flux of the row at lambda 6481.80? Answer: -13.4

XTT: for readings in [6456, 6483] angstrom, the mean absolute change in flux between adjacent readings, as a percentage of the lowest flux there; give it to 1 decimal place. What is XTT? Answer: 6.4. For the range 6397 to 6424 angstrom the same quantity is 3.2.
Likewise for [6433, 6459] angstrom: 2.5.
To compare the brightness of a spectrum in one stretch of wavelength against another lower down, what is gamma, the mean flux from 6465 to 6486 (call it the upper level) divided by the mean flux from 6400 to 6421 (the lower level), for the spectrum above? 1.01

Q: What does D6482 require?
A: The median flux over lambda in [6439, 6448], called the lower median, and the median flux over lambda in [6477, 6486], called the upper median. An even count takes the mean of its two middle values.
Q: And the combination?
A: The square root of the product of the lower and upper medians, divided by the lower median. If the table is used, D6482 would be 1.08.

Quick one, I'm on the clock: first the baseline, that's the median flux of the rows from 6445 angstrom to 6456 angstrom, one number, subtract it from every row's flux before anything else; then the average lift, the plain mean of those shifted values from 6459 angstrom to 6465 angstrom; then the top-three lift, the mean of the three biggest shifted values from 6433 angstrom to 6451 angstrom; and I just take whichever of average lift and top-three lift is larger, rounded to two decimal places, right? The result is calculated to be -0.06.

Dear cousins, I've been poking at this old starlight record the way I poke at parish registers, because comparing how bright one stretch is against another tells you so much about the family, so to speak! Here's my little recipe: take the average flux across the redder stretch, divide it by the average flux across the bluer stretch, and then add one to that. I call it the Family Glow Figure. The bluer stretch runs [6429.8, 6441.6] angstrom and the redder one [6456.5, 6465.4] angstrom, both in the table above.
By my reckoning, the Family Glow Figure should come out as 2.08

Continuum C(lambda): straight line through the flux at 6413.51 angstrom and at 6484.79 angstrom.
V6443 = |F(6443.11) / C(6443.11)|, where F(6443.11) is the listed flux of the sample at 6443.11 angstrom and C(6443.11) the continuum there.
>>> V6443 0.94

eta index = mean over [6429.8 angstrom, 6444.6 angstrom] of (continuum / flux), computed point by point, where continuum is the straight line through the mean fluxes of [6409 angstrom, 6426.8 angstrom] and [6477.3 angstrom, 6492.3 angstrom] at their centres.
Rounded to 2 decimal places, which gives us 1.09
